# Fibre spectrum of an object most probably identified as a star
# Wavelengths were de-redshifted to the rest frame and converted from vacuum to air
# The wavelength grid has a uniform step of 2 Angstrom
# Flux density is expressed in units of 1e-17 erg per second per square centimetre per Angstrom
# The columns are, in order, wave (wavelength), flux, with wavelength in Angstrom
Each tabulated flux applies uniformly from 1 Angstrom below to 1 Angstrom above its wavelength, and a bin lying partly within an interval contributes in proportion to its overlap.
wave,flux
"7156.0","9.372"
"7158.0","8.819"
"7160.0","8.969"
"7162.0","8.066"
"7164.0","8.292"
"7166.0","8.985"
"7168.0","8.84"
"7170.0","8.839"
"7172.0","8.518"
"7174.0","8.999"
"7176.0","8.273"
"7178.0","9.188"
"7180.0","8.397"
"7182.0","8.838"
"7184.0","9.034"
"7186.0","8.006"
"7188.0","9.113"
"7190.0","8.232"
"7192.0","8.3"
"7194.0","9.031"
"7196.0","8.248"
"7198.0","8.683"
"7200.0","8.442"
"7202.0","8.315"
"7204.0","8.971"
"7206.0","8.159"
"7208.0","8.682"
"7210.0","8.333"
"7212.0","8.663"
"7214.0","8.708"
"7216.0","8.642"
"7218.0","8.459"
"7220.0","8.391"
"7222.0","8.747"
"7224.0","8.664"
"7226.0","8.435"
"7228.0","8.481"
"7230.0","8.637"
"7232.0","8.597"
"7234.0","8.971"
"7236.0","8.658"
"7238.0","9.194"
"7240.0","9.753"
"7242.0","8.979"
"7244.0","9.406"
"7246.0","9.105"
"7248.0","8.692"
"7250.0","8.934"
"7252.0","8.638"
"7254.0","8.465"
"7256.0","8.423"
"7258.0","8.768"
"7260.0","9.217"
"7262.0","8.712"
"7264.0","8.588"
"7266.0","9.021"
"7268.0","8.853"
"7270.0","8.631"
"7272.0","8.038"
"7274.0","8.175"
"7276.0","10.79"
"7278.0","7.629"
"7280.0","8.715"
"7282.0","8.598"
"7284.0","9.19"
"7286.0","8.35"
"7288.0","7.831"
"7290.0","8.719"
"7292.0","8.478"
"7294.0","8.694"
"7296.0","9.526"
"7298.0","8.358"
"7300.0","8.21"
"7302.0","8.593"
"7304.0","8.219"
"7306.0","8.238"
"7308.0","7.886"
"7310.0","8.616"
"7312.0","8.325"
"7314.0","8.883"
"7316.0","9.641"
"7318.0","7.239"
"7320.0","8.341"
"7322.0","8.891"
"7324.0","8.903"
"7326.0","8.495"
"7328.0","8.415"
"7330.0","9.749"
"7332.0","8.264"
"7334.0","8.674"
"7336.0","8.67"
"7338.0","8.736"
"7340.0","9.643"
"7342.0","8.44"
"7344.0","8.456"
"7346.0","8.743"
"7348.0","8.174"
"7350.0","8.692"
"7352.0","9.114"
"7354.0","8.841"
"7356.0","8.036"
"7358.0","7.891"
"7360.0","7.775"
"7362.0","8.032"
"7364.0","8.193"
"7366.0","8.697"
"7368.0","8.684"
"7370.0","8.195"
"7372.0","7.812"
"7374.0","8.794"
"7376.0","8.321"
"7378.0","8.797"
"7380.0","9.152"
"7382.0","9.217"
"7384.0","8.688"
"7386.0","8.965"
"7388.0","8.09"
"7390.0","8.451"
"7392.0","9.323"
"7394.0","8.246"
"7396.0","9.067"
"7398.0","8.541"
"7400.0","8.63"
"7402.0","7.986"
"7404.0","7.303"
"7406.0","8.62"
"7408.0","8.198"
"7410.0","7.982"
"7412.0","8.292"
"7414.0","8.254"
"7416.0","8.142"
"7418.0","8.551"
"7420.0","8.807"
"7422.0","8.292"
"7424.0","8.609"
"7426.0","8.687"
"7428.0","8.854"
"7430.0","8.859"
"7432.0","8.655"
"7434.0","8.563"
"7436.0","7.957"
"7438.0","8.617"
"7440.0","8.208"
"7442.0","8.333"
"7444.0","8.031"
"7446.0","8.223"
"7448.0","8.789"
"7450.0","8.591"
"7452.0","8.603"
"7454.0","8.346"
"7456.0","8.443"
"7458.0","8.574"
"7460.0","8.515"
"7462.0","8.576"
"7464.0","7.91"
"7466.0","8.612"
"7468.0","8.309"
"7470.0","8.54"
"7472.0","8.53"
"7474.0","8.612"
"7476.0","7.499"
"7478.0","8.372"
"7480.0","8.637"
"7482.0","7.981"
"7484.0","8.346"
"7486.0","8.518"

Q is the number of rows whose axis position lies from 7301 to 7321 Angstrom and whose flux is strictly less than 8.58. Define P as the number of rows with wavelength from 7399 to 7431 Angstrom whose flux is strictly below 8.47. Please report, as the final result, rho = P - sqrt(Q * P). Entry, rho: 1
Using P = 8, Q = 6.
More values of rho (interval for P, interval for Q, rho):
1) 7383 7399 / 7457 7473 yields -2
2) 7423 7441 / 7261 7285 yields 0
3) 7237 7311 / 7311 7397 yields -3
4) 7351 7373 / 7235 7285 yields 1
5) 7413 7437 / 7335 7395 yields -3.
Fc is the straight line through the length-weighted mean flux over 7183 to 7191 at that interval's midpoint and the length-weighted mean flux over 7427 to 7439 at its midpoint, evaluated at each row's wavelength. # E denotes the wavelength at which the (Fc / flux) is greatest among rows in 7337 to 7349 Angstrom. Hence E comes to 7348.0 Angstrom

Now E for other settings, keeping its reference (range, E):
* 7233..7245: 7236.0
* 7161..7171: 7162.0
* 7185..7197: 7186.0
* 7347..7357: 7356.0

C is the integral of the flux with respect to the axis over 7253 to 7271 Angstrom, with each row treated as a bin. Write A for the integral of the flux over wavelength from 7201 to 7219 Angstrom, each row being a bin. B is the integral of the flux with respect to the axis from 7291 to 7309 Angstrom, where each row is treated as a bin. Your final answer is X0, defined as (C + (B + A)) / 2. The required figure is 231.8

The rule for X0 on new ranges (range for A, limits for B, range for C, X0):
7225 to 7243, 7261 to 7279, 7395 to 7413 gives 232.8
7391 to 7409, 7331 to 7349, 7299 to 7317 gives 230.3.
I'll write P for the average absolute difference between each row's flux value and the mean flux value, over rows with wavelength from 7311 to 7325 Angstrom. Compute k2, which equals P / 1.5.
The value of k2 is 0.36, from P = 0.54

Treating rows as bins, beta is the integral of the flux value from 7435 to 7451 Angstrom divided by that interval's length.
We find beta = 8.34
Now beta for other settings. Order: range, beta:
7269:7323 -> 8.55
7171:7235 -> 8.60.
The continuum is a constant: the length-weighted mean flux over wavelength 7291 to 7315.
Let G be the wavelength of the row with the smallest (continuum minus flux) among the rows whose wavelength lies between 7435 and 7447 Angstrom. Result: 7438.0 Angstrom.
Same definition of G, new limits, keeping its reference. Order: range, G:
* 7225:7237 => 7234.0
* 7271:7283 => 7276.0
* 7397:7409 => 7400.0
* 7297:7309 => 7302.0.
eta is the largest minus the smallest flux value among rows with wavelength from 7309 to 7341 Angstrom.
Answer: 2.5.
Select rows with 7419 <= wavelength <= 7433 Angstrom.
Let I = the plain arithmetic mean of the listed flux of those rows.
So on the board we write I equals 8.7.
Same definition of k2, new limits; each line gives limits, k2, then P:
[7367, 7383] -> 0.26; 0.38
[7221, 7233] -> 0.06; 0.09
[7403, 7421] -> 0.20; 0.30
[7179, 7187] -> 0.24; 0.37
